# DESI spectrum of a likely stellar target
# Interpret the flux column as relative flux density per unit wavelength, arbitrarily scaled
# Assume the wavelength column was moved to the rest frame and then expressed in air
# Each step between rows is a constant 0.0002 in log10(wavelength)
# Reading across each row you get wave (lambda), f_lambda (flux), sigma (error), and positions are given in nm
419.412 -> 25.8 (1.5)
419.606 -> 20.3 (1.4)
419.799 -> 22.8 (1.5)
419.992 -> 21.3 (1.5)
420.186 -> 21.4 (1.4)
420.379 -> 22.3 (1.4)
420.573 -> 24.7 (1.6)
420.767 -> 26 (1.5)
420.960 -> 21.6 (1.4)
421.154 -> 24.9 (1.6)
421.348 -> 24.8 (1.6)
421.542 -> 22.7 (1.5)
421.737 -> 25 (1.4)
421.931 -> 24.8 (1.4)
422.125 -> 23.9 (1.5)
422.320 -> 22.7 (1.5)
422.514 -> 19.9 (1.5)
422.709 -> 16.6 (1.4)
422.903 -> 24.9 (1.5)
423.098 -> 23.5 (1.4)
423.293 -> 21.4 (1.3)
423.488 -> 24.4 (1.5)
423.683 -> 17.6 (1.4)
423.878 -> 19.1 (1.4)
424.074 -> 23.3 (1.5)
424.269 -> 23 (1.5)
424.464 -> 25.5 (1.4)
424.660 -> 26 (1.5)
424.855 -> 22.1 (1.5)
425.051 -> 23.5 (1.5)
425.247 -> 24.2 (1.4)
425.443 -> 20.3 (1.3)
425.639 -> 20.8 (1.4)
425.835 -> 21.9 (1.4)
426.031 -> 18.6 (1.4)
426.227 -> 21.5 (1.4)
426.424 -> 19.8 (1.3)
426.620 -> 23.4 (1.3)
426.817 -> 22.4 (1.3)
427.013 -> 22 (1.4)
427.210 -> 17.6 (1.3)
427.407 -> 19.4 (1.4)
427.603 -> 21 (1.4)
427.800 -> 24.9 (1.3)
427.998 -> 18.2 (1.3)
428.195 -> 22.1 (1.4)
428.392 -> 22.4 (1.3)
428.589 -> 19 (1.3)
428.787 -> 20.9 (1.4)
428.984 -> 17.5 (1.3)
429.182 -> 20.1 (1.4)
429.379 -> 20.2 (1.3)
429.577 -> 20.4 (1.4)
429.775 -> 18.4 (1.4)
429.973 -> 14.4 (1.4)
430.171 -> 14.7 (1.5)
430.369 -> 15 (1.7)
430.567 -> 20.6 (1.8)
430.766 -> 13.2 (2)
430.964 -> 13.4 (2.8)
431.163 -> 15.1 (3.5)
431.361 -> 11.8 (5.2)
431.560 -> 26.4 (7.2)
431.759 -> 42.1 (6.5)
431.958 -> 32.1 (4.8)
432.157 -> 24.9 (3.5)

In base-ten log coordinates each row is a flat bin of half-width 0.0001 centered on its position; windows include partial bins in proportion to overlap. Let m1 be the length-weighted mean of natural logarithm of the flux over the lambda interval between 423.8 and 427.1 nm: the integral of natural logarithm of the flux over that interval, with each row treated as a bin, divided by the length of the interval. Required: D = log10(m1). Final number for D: 0.4909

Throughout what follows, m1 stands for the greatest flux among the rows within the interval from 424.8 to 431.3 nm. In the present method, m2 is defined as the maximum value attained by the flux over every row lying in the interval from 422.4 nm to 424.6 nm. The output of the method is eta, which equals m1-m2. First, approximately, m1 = 24.9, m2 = 25.5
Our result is -0.6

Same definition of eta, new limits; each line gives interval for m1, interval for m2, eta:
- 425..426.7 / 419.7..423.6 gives -1.8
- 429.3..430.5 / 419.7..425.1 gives -5.6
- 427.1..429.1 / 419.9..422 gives -1.1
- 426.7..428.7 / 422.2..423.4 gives 0.0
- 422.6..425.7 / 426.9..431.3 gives 1.1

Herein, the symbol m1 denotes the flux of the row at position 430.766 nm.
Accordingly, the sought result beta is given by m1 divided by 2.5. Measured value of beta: 5.3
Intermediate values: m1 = 13.2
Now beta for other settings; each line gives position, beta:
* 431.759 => 16.8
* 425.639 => 8.3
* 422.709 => 6.6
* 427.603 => 8.4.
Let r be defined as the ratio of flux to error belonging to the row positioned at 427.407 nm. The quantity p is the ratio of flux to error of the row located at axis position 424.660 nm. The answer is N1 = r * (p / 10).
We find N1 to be 24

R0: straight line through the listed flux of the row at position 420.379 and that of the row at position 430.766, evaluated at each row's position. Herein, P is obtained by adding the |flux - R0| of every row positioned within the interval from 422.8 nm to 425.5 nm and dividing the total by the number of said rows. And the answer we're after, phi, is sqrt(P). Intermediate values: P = 4.1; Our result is 2.02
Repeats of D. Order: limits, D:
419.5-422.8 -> 0.4937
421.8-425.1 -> 0.4922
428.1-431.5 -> 0.4554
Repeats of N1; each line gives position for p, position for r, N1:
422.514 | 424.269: 20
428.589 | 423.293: 24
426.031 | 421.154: 21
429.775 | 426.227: 20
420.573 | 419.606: 22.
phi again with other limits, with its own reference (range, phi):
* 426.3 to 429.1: 2.21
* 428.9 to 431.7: 1.93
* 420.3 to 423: 1.62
